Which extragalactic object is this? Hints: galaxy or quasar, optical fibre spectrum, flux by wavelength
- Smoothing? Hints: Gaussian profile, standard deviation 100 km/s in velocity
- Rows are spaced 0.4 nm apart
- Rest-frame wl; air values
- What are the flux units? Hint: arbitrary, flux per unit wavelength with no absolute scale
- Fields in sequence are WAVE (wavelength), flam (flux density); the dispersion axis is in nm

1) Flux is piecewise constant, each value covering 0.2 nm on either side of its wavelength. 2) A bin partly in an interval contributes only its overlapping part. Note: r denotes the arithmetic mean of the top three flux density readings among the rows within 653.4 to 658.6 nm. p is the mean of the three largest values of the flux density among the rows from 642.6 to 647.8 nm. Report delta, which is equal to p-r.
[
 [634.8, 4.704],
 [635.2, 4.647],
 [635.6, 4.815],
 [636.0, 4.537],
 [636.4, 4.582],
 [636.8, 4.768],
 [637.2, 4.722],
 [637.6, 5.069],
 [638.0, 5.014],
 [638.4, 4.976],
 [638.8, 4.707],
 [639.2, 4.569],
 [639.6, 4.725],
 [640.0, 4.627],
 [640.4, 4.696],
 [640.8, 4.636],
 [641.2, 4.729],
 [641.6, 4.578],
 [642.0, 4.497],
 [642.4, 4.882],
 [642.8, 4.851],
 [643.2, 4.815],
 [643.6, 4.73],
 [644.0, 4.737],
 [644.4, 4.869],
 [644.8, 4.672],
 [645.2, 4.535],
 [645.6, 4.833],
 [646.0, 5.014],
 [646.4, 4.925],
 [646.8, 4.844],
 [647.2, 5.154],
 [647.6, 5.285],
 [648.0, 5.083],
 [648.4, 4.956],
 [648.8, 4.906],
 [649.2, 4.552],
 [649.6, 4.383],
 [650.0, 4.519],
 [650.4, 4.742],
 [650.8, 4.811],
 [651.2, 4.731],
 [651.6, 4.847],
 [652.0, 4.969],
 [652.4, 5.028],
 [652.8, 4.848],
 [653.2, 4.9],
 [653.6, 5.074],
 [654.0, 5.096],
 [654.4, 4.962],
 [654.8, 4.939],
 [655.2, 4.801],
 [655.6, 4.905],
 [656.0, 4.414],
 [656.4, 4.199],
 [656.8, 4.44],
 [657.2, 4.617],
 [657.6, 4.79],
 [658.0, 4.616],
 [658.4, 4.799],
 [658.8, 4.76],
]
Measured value 0.11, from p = 5.15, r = 5.04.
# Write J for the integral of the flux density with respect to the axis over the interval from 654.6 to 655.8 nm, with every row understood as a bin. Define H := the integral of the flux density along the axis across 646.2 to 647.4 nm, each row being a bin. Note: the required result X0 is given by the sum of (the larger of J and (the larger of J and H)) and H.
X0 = 11.9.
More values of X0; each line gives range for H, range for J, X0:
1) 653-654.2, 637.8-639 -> 12.1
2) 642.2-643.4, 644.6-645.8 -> 11.6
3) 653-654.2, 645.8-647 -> 12.1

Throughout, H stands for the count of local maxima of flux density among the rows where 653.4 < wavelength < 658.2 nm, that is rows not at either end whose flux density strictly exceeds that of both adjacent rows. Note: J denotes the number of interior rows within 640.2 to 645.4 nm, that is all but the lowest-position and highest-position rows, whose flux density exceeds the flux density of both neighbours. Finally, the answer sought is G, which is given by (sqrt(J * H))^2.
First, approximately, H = 3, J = 3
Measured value 9.0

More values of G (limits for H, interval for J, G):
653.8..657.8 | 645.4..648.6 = 2.0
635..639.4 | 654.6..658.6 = 6.0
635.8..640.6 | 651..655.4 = 6.0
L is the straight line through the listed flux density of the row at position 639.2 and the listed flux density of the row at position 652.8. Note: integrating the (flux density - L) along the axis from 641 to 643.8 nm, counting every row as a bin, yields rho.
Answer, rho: 0.26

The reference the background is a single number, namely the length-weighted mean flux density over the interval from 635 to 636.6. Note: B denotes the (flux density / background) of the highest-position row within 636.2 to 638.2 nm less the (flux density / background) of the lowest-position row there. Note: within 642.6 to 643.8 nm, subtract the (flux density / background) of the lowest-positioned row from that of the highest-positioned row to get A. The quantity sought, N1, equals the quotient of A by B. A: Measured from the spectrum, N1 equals -0.3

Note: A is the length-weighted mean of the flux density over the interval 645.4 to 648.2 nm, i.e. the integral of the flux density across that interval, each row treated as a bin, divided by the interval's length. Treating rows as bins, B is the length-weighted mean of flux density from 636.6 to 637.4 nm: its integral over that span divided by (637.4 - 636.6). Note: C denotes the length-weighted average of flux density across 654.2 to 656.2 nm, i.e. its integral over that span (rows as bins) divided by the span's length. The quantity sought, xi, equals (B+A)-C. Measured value 4.96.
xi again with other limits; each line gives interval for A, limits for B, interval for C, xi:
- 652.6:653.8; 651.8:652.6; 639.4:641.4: 5.26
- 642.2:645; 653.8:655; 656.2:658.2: 5.26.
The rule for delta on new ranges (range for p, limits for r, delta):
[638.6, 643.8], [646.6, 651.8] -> -0.32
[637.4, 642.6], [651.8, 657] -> -0.05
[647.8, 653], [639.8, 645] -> 0.16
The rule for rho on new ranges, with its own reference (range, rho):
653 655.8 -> 0.20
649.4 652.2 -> -0.26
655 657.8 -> -0.91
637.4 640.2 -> 0.70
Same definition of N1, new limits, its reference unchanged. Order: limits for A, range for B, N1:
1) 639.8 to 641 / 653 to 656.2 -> 0.0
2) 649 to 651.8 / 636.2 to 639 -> 2.4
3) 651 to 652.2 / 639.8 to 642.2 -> -1.8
